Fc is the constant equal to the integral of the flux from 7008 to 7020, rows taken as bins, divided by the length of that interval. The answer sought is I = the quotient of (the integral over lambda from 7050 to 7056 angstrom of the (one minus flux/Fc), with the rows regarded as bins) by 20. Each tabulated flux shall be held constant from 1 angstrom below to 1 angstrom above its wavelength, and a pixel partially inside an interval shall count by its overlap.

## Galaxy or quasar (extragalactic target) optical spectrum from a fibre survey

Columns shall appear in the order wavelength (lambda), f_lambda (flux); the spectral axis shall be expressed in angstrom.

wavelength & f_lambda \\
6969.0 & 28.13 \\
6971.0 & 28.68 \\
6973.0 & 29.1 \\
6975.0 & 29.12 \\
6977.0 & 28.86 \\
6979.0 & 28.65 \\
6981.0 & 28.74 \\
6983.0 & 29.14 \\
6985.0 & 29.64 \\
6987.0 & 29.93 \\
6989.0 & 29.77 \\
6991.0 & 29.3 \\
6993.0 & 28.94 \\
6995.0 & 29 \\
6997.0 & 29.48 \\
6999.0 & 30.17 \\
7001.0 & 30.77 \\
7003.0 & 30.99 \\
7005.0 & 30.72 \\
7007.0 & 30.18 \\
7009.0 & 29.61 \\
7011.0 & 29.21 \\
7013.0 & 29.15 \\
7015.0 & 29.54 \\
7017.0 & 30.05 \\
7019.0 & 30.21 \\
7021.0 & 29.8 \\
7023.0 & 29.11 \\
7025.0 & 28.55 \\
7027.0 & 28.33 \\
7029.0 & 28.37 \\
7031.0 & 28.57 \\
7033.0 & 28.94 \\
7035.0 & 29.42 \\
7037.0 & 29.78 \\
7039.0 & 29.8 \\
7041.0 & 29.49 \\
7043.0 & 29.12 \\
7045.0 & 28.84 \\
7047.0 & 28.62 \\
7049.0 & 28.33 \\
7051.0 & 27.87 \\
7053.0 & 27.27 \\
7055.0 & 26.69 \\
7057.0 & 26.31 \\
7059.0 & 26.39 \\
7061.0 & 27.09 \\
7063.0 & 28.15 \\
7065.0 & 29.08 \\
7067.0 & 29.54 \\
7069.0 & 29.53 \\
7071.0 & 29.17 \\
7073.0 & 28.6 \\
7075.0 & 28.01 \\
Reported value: 0.024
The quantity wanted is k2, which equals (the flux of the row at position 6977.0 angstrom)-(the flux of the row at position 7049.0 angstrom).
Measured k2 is 0.5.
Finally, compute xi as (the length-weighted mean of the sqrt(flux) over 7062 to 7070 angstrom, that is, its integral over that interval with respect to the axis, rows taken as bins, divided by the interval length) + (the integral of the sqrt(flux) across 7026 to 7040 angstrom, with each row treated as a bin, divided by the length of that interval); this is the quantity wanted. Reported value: 10.8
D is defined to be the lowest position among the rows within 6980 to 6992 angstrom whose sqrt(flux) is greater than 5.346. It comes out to 6981.0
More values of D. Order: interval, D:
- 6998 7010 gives 6999.0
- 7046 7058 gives 7047.0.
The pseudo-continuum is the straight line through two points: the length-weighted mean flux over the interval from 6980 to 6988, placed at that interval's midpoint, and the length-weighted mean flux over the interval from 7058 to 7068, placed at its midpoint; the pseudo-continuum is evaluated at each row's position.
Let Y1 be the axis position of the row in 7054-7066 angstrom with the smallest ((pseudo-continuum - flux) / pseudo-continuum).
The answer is 7065.0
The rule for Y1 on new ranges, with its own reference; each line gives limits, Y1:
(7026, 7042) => 7039.0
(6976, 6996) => 6987.0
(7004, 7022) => 7005.0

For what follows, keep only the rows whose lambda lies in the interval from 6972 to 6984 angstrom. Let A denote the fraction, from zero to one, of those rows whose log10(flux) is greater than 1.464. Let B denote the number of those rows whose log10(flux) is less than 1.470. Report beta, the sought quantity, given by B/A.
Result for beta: 18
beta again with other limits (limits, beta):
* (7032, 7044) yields 5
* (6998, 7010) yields 0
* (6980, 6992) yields 4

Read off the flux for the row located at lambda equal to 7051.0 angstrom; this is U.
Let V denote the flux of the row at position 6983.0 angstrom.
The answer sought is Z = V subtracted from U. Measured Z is -1.3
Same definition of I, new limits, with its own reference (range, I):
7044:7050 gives 0.010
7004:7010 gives -0.005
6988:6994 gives 0.003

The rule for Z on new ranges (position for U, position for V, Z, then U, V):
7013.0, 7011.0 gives -0.1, 29.15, 29.21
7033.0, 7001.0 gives -1.8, 28.94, 30.77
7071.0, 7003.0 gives -1.8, 29.17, 30.99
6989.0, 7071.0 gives 0.6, 29.77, 29.17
